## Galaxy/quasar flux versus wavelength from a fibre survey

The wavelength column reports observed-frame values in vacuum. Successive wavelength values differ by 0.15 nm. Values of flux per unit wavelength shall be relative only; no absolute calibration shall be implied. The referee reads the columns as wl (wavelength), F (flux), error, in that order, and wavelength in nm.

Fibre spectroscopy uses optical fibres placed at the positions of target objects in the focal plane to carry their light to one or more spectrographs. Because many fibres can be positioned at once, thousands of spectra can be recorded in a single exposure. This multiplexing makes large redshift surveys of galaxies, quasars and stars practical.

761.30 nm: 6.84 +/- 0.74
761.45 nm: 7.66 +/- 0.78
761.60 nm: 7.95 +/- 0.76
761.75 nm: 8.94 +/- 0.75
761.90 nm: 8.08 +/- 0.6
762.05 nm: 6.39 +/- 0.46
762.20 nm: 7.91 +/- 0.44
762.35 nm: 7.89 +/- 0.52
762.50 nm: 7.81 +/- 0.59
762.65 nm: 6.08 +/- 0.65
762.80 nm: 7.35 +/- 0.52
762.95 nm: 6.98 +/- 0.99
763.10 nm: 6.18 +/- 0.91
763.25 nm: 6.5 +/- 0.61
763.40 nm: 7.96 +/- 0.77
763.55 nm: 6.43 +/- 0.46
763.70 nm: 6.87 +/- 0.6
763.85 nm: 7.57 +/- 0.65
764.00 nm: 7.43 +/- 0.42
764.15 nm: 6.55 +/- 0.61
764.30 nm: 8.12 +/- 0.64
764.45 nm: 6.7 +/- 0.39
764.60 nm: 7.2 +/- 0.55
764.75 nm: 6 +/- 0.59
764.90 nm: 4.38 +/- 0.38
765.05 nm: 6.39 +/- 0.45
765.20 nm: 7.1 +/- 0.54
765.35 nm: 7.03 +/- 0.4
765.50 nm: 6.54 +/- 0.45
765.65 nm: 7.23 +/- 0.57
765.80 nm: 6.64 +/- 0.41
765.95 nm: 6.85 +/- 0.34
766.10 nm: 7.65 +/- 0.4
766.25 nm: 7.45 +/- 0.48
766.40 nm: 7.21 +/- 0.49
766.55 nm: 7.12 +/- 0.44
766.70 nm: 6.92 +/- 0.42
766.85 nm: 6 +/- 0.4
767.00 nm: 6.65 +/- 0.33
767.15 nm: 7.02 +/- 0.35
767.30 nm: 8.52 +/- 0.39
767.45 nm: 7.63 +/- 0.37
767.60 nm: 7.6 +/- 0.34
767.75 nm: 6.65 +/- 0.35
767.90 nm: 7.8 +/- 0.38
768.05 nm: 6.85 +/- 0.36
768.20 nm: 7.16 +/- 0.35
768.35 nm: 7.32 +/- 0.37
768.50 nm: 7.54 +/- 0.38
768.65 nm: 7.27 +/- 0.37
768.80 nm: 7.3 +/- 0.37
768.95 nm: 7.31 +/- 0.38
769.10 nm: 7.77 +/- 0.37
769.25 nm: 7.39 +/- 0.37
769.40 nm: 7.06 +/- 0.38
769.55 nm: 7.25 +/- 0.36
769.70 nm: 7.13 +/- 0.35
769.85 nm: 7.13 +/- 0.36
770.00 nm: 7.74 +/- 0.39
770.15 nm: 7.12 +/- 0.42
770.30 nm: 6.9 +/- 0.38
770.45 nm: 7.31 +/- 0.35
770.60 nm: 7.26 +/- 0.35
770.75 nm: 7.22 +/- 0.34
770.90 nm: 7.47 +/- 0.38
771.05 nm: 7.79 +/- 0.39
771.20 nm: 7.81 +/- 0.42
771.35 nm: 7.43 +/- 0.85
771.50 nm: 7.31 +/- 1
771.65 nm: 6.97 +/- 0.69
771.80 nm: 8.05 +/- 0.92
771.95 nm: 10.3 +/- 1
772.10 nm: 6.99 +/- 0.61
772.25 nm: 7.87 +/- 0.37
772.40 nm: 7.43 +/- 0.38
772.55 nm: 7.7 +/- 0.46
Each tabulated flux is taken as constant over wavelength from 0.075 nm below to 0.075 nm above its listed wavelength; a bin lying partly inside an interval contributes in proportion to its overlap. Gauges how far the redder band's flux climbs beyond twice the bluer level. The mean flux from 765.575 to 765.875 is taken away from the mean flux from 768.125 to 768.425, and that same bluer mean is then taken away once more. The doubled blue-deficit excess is -6.6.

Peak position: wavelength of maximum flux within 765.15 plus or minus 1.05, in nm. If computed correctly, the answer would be 764.30 nm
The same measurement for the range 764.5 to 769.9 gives 767.30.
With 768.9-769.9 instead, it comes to 769.10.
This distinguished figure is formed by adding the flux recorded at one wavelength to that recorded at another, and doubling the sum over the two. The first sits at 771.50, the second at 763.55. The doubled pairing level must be 27.5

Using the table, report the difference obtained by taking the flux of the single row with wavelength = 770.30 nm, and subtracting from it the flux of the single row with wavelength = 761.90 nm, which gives -1.2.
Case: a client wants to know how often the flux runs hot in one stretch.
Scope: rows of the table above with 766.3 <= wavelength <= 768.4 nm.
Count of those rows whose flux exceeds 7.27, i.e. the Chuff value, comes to 5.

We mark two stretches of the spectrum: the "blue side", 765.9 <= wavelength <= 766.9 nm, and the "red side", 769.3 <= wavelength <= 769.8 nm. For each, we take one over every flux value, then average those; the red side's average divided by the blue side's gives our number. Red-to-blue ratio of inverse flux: 0.98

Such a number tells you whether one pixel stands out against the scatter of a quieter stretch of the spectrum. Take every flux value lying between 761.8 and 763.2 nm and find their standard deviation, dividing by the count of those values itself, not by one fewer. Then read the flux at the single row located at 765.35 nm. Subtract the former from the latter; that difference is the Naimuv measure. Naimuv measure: 6.3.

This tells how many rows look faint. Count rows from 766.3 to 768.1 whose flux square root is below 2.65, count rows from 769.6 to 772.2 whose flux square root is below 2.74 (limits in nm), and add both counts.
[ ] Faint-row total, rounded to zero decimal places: 18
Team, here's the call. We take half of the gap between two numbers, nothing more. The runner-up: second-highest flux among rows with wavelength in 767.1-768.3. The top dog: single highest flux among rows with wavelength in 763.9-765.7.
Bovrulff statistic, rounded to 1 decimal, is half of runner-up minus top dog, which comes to -0.2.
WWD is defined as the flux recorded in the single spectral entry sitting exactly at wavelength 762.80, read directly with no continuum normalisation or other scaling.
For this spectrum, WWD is 7.35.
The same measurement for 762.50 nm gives 7.81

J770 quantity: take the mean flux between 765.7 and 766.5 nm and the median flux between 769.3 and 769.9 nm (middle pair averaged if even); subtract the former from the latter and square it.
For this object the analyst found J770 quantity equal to 0.00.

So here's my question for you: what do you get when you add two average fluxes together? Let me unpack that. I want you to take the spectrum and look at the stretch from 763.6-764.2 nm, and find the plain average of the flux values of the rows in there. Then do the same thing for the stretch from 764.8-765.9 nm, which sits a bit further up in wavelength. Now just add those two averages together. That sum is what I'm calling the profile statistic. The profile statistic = 13.6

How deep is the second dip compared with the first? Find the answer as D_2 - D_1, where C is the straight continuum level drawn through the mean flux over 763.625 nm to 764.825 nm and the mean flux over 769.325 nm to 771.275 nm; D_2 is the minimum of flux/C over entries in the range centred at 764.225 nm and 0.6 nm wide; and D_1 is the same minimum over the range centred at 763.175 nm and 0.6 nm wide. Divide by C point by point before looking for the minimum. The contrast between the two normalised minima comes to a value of 0.05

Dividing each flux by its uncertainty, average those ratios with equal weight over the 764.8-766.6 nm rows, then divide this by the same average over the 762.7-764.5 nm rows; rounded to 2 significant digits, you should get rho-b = 1.3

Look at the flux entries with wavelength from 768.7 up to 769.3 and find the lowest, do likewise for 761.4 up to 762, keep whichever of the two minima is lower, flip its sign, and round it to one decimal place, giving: -7.3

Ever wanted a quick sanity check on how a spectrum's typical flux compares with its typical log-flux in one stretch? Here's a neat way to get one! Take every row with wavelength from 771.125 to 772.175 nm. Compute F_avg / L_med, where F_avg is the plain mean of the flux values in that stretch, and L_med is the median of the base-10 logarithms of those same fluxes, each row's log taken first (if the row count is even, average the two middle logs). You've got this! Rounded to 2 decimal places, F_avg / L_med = 9.00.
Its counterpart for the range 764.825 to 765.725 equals 7.75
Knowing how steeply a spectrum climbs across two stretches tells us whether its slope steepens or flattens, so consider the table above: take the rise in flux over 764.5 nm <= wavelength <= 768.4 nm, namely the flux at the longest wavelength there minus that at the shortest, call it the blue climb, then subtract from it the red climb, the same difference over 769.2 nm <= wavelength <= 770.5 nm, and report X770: 0.2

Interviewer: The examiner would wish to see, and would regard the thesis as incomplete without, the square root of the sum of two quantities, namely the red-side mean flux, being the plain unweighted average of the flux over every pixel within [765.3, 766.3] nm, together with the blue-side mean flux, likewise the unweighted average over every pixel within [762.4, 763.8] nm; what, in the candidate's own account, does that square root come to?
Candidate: 3.74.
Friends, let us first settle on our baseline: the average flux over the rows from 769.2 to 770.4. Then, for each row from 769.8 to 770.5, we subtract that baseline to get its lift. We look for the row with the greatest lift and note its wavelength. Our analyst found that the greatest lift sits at 770.00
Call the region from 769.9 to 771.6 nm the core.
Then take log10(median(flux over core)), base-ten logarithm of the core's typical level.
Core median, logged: 0.864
